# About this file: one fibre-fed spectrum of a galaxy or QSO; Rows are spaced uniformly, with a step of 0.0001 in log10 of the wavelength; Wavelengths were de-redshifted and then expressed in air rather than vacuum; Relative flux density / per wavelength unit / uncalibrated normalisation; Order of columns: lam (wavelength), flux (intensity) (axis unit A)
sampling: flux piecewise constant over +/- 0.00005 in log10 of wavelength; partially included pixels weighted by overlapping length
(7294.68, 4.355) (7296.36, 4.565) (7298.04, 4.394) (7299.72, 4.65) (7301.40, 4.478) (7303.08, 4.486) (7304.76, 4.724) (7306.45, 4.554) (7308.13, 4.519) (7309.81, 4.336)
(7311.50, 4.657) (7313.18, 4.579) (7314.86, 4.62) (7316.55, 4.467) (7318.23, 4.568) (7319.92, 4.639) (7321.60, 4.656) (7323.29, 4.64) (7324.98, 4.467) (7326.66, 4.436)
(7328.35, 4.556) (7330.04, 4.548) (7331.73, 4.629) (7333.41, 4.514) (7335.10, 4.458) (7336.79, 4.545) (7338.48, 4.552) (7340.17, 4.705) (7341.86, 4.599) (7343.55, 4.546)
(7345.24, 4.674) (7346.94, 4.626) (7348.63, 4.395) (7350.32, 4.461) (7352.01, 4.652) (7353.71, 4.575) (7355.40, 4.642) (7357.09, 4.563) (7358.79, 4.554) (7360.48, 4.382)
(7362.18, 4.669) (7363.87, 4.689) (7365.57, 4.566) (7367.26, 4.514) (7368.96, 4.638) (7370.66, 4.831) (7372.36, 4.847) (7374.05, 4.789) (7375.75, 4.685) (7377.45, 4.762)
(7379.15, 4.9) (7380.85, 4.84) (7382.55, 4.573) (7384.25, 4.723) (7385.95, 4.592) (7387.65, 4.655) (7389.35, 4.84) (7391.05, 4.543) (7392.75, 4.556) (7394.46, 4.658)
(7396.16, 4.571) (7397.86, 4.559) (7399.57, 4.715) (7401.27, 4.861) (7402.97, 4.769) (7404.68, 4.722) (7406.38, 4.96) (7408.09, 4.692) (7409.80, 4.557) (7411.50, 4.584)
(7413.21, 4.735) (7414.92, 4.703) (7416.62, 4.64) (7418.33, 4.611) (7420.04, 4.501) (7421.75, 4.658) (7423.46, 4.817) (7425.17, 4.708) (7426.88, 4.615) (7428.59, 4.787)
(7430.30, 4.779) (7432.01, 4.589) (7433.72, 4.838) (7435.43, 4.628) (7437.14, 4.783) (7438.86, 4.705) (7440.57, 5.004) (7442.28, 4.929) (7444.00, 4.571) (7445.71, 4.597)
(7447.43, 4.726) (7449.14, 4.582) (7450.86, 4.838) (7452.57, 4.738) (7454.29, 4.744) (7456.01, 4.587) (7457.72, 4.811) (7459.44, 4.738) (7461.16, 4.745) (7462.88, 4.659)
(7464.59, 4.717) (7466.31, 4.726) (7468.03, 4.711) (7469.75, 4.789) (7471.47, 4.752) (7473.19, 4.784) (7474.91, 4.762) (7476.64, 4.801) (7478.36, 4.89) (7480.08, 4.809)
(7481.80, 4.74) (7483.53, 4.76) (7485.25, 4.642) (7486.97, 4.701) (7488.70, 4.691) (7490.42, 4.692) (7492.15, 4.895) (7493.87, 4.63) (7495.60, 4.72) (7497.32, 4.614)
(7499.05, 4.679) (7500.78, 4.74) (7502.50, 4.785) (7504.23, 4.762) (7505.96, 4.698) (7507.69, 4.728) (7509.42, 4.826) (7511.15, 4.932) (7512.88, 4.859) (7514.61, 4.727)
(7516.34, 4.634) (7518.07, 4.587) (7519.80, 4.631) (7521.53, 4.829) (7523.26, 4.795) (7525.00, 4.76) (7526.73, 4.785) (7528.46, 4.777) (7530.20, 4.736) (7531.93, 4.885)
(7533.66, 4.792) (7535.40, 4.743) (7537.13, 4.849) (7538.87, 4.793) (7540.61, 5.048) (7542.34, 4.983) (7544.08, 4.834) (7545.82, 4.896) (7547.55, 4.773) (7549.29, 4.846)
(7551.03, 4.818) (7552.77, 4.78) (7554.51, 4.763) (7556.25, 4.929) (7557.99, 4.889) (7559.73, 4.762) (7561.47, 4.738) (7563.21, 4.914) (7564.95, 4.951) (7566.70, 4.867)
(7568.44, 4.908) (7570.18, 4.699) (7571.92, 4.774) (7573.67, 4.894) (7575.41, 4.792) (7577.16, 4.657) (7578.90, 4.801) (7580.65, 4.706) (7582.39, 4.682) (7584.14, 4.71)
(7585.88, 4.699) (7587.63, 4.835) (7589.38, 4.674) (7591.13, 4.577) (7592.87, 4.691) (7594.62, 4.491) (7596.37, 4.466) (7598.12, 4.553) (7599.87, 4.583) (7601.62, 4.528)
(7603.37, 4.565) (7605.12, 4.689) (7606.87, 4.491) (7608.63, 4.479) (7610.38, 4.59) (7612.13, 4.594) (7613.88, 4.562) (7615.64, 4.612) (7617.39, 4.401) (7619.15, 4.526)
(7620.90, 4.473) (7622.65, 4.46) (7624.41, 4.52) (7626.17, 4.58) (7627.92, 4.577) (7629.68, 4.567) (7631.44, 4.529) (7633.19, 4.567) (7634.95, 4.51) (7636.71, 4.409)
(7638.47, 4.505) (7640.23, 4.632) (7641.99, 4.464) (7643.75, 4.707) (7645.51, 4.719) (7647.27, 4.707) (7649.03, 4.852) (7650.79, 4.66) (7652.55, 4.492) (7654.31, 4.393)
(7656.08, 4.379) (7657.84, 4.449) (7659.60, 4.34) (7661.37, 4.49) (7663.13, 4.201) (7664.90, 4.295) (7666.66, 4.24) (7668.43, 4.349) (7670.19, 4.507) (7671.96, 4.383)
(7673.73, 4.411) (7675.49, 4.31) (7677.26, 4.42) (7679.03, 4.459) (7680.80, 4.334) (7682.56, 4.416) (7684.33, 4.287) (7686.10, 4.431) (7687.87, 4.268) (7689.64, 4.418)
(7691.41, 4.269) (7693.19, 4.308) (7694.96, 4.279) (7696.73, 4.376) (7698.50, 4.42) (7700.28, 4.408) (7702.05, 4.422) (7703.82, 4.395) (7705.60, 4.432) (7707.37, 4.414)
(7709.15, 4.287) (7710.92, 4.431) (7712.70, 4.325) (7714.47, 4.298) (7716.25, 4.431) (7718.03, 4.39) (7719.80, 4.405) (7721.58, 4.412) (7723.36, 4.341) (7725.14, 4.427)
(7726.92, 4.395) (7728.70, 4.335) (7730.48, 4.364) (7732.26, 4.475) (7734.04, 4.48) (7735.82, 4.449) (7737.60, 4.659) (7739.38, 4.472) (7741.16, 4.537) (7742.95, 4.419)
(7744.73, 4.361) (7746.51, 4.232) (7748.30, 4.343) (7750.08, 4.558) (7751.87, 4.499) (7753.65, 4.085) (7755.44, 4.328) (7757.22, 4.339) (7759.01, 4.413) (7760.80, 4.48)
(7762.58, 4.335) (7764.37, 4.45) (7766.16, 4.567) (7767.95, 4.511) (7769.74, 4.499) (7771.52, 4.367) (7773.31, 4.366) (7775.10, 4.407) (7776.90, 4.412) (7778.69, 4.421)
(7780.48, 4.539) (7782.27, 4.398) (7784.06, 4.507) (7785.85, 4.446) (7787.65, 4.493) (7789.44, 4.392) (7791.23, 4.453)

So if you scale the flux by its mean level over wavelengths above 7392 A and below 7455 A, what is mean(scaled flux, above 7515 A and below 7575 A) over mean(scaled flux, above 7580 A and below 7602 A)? 1.04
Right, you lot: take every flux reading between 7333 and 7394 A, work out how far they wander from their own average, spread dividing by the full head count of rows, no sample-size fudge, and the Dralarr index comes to 0.13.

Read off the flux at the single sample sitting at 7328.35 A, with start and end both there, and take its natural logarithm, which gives 1.52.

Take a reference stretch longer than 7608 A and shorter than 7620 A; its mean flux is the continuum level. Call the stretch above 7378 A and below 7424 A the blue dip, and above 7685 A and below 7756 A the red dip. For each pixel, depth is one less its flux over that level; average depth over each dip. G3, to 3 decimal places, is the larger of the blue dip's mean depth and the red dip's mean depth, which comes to 0.033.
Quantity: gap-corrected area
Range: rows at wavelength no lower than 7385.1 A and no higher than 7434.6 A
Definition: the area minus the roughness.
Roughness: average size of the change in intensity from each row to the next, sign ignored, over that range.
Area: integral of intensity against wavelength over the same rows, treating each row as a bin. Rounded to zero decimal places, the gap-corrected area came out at 232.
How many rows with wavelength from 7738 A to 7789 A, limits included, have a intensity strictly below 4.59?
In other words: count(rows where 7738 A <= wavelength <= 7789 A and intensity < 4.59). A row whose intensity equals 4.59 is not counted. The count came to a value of 28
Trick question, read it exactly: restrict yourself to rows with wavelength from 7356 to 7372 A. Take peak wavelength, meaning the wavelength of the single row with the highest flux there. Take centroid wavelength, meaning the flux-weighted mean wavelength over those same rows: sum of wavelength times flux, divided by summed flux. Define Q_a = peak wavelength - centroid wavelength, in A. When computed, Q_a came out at 6.7 A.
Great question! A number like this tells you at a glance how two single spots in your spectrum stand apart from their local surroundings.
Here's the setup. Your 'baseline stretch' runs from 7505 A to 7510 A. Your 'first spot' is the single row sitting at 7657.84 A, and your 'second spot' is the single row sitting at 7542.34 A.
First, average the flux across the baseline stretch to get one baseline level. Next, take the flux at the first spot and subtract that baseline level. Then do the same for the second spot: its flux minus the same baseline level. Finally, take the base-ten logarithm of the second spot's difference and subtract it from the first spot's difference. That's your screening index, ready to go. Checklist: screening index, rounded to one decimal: 0.3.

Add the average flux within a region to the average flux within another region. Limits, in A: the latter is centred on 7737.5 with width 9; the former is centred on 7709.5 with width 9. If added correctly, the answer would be 8.9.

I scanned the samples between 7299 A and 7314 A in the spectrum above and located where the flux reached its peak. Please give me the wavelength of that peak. 7304.76 A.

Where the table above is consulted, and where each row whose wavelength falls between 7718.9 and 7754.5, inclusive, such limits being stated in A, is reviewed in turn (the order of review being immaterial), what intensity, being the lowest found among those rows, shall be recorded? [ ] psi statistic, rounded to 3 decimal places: 4.085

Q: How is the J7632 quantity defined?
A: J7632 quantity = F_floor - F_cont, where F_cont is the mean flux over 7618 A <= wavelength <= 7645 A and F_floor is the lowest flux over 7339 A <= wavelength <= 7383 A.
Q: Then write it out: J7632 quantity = -0.2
